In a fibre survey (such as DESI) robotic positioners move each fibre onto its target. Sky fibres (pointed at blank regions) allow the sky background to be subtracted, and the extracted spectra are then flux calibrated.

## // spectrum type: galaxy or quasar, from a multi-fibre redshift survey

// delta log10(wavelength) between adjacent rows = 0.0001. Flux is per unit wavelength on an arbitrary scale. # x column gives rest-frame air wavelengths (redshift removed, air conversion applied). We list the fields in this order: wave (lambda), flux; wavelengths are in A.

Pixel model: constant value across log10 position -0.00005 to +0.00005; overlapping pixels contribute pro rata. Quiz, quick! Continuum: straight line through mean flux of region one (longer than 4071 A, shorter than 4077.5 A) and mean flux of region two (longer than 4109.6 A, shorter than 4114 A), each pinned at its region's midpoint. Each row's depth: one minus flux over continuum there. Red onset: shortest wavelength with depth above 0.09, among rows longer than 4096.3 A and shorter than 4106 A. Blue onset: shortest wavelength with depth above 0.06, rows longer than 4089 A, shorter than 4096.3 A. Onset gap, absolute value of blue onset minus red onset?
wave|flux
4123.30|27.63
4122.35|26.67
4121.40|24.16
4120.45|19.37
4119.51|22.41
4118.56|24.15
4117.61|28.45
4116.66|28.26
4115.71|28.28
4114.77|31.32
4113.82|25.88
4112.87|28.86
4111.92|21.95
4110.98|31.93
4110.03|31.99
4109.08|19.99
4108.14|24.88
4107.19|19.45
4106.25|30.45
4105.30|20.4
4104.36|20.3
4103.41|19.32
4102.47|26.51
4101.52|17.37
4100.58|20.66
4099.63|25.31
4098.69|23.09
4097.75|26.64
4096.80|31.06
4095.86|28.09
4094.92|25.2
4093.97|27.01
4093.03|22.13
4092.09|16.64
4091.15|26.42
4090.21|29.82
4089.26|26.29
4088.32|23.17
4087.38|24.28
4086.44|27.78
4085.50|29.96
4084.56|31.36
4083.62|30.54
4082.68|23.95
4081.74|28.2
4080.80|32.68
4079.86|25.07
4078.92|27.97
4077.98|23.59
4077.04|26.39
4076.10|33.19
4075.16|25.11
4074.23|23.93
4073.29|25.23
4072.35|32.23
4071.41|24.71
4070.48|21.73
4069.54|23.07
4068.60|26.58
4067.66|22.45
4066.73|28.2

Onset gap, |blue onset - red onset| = 6.6 A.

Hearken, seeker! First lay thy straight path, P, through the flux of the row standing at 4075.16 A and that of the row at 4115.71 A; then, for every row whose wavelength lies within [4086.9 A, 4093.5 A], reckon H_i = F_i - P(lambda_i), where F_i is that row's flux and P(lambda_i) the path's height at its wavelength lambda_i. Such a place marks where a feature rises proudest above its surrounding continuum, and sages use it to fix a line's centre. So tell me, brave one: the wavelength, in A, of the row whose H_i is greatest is 4090.21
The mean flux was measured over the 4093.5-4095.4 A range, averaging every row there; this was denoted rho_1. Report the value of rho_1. 26.1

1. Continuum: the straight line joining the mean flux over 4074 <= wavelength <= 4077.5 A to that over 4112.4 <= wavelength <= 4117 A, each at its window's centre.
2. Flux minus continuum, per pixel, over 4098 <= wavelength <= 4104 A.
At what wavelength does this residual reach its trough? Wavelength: 4101.52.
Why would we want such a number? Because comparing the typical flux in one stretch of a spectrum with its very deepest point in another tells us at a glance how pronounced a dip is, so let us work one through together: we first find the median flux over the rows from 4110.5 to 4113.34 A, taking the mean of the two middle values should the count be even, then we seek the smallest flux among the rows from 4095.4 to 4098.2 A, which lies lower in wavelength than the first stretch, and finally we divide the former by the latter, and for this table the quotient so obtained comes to 1.1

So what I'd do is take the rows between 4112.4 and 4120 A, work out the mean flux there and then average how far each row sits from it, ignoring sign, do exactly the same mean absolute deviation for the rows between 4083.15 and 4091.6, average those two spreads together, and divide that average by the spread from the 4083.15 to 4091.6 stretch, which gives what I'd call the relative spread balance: 1.0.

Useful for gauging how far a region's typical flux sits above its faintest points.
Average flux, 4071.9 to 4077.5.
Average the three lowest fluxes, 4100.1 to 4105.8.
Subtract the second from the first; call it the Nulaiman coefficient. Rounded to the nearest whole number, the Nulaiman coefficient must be 9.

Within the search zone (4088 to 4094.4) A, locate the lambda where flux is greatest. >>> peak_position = 4090.21 A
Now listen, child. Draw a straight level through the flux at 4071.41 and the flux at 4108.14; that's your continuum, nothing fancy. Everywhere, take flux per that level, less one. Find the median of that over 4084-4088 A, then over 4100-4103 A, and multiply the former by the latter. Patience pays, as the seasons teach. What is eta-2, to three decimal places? -0.028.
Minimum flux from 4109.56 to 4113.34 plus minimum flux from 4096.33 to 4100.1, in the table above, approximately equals 45.0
